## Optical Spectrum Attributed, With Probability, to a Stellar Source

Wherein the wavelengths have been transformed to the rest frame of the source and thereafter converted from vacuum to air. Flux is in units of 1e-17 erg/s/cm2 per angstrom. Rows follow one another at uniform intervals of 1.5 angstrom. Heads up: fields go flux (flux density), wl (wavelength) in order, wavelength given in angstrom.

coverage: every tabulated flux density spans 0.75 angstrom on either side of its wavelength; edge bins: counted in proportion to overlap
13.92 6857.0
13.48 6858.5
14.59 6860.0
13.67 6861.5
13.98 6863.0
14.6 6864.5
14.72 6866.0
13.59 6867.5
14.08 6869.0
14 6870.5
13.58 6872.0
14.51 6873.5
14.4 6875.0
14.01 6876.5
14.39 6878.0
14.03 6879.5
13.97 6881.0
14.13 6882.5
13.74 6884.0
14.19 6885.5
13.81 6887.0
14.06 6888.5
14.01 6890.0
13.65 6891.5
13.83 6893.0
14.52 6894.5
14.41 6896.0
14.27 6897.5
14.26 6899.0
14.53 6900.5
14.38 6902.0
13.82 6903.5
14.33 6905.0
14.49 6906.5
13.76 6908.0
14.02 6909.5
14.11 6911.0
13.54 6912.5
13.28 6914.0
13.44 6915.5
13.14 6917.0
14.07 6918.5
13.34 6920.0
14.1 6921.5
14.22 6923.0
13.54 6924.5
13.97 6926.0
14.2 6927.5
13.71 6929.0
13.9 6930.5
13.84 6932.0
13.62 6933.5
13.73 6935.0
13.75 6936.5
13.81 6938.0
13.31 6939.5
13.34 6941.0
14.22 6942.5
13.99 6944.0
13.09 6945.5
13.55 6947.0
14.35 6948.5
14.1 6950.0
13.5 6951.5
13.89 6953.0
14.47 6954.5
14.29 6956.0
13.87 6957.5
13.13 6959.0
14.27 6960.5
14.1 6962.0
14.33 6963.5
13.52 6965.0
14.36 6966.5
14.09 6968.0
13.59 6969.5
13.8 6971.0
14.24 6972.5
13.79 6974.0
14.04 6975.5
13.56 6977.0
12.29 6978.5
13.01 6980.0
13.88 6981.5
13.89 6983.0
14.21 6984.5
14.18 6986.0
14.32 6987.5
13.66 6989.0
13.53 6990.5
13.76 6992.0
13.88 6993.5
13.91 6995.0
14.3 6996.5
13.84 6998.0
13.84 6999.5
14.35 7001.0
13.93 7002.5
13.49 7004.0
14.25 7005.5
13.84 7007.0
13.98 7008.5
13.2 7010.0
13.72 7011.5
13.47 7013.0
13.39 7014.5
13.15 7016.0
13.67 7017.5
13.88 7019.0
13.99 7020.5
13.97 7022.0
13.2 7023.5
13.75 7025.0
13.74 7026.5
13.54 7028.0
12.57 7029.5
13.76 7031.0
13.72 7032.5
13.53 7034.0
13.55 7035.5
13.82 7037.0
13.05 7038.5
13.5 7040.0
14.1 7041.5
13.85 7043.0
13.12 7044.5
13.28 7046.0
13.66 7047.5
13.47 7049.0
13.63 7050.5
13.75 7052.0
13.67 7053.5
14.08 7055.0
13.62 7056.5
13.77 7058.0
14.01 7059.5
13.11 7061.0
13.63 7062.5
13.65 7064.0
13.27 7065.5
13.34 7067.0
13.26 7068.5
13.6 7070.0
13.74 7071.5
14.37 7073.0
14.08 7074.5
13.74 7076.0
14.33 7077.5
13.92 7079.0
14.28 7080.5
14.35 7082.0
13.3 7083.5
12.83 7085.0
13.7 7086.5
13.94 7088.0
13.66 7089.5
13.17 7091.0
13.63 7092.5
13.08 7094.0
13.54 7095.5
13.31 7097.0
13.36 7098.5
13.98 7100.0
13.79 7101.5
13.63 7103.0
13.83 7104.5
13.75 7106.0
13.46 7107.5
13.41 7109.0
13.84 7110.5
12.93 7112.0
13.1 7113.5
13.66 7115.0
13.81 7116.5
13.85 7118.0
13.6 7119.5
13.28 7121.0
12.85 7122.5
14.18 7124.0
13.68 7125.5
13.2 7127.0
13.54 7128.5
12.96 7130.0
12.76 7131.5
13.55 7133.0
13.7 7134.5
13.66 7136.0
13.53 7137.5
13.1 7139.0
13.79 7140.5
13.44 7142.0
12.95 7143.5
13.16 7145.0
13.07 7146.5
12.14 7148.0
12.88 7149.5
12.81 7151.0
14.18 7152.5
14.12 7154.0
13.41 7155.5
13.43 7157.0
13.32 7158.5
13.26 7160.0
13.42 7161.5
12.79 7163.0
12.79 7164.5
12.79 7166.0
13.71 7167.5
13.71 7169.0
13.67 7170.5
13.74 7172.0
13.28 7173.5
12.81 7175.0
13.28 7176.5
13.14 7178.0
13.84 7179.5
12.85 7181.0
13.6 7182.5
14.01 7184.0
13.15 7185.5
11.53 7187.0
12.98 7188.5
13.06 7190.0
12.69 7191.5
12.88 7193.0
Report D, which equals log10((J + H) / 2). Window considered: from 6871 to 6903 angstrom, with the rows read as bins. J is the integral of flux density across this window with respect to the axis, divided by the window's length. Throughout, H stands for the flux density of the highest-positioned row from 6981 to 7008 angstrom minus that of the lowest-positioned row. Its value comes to 0.848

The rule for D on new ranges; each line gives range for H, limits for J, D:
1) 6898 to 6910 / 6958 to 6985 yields 0.831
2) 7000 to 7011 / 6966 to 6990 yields 0.801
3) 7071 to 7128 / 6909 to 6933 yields 0.821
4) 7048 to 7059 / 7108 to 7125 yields 0.839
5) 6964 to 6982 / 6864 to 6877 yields 0.861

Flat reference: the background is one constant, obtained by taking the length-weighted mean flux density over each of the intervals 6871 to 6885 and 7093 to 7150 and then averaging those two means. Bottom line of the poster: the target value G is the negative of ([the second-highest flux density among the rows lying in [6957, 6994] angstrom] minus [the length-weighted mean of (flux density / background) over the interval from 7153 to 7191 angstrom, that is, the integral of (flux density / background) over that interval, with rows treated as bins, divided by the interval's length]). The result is -13.4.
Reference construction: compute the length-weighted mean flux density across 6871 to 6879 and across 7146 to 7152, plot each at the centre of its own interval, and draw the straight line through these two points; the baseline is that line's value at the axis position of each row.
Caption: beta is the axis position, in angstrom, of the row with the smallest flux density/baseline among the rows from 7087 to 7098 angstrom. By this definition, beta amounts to 7094.0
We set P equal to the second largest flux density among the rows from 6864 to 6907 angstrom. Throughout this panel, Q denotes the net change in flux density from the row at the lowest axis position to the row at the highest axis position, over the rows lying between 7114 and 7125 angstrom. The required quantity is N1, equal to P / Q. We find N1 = 28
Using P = 14.6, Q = 0.5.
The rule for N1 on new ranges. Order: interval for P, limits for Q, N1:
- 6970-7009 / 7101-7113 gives -17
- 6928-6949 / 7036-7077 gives -178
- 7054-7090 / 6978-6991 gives 12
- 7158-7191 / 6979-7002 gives 10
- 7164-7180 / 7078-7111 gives -172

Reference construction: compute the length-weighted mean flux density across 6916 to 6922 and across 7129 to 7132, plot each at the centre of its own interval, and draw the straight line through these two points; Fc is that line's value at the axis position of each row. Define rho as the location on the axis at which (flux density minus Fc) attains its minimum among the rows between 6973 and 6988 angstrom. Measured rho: 6978.5 angstrom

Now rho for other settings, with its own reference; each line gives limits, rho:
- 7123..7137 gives 7131.5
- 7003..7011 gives 7010.0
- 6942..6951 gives 6945.5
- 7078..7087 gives 7085.0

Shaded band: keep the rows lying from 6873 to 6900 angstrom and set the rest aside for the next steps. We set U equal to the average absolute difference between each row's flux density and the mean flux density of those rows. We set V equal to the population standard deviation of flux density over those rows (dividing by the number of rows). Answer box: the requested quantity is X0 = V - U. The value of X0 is 0.04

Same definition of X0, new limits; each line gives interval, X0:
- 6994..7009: 0.05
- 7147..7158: 0.10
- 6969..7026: 0.11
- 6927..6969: 0.06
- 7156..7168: 0.03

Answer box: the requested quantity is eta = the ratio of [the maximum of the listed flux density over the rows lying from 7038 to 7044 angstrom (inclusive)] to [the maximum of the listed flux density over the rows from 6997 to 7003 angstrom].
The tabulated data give 0.98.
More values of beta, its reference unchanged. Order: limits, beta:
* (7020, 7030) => 7029.5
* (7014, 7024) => 7016.0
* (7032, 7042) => 7038.5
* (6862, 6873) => 6867.5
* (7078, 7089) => 7085.0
